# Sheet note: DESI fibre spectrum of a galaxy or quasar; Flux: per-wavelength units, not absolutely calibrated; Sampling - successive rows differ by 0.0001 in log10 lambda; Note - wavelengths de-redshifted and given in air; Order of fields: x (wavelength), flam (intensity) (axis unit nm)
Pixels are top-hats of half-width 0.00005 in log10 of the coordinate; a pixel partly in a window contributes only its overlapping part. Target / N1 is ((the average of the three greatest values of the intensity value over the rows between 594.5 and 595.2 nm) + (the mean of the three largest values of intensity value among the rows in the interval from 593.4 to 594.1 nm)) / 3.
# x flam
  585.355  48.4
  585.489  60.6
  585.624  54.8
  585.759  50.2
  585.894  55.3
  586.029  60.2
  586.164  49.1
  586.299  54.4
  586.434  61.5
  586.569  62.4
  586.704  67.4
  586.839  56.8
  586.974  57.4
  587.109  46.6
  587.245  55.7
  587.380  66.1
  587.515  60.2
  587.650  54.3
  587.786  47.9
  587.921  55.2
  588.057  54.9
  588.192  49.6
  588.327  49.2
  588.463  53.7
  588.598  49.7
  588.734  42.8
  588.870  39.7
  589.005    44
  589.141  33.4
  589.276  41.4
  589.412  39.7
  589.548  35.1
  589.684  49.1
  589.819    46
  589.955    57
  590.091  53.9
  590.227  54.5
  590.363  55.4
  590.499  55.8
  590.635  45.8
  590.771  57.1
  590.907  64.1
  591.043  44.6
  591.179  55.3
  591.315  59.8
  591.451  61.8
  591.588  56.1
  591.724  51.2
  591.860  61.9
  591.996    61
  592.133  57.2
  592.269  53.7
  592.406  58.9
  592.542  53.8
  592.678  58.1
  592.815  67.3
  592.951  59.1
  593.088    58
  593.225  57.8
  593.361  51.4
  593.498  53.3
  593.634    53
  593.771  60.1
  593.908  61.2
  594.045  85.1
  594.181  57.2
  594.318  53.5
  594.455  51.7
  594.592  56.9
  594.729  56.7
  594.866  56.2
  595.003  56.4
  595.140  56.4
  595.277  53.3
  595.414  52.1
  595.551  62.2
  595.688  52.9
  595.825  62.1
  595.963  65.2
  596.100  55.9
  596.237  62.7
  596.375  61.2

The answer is 41.8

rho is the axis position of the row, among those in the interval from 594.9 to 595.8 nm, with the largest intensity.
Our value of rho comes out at 595.551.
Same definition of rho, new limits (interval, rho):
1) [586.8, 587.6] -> 587.380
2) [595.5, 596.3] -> 595.963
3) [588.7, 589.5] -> 589.005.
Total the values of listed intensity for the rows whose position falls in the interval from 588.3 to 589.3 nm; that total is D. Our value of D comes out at 354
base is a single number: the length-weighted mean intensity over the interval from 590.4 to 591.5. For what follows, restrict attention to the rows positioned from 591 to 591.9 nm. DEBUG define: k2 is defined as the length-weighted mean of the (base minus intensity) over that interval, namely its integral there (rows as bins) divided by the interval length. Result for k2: 0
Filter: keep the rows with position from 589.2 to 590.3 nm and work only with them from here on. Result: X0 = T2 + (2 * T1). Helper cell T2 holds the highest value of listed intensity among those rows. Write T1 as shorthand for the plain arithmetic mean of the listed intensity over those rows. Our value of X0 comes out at 151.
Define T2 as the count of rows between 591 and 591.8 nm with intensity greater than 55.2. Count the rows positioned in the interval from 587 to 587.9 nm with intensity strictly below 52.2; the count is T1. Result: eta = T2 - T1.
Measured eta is 2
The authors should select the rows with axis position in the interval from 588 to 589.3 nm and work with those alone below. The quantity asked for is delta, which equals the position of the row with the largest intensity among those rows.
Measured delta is 588.057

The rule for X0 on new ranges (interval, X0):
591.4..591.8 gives 175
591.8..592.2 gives 182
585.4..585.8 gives 171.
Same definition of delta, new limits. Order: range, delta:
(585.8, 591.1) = 586.704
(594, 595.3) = 594.045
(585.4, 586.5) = 586.434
